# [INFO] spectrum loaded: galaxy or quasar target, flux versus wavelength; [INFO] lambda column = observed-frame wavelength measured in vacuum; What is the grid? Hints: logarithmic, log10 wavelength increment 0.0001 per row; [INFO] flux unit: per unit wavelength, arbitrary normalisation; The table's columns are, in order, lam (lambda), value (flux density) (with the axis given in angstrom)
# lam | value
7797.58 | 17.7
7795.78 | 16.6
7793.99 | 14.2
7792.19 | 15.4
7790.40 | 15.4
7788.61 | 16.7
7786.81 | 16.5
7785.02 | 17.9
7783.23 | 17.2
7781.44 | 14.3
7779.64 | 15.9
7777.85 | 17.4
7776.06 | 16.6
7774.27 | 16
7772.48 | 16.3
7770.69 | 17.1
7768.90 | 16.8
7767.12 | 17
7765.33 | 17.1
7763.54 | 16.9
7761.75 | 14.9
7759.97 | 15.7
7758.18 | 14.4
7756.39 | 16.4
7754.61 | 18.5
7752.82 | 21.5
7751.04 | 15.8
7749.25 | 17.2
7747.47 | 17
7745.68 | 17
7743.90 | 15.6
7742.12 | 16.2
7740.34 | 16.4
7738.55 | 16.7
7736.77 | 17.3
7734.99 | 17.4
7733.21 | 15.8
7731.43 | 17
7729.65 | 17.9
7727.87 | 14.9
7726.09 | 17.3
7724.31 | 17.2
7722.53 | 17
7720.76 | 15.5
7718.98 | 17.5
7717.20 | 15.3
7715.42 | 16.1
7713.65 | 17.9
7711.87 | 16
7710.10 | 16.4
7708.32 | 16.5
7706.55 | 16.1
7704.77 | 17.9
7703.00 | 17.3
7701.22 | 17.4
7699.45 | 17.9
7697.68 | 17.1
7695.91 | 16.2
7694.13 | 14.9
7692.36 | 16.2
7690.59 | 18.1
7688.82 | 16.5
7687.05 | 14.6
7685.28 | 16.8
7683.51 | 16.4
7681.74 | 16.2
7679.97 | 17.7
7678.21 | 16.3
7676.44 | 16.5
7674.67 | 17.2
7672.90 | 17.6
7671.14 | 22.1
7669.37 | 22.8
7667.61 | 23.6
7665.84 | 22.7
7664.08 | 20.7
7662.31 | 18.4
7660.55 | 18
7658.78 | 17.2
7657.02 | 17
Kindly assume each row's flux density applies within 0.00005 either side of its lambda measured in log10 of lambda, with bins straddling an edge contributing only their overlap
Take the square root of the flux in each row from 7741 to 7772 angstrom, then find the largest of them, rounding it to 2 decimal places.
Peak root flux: 4.64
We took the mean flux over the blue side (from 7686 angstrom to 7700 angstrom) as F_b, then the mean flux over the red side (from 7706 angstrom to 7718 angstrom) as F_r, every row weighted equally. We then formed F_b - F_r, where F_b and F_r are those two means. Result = 0.1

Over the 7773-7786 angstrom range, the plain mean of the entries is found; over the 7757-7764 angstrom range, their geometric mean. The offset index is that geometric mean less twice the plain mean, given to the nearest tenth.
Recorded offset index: -17.5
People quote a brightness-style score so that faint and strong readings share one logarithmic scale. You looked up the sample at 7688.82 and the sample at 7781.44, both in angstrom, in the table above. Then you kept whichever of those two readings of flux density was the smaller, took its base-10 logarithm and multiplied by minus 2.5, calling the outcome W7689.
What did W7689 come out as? -2.89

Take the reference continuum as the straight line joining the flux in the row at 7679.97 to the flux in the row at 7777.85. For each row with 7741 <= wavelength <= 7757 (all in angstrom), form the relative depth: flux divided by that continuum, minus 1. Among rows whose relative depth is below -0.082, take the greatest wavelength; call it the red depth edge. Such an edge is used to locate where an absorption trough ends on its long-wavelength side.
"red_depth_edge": 7751.04 angstrom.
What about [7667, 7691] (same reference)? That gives 7687.05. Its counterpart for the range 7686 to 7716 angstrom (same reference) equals 7715.42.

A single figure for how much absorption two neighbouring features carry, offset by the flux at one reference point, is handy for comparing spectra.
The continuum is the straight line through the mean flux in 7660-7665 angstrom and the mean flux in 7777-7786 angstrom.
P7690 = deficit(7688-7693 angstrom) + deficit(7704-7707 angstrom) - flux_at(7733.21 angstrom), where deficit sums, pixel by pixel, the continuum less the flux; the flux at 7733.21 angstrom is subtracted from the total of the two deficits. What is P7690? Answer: -9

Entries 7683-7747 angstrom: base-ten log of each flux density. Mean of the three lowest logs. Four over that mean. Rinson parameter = 3.42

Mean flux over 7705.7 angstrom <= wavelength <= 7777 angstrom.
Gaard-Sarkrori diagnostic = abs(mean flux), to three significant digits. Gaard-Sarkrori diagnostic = 16.7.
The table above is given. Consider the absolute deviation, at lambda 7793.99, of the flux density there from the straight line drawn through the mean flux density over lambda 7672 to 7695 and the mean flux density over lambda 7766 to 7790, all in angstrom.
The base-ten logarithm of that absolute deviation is 0.4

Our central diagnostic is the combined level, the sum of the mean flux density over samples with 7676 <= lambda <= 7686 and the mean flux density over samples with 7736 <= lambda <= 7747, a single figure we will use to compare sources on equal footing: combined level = 33.2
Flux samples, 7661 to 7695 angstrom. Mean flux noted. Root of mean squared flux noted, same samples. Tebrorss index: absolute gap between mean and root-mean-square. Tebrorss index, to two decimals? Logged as 0.20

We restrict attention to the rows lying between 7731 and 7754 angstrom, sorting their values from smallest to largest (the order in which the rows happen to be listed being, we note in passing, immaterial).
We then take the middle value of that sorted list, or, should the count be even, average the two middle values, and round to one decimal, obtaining 17.0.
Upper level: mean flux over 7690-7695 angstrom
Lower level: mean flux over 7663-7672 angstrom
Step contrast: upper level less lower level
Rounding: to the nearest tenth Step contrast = -6.0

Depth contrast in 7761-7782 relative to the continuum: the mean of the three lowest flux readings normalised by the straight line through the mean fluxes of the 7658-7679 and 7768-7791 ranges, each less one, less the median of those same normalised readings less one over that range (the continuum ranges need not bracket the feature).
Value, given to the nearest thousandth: -0.097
